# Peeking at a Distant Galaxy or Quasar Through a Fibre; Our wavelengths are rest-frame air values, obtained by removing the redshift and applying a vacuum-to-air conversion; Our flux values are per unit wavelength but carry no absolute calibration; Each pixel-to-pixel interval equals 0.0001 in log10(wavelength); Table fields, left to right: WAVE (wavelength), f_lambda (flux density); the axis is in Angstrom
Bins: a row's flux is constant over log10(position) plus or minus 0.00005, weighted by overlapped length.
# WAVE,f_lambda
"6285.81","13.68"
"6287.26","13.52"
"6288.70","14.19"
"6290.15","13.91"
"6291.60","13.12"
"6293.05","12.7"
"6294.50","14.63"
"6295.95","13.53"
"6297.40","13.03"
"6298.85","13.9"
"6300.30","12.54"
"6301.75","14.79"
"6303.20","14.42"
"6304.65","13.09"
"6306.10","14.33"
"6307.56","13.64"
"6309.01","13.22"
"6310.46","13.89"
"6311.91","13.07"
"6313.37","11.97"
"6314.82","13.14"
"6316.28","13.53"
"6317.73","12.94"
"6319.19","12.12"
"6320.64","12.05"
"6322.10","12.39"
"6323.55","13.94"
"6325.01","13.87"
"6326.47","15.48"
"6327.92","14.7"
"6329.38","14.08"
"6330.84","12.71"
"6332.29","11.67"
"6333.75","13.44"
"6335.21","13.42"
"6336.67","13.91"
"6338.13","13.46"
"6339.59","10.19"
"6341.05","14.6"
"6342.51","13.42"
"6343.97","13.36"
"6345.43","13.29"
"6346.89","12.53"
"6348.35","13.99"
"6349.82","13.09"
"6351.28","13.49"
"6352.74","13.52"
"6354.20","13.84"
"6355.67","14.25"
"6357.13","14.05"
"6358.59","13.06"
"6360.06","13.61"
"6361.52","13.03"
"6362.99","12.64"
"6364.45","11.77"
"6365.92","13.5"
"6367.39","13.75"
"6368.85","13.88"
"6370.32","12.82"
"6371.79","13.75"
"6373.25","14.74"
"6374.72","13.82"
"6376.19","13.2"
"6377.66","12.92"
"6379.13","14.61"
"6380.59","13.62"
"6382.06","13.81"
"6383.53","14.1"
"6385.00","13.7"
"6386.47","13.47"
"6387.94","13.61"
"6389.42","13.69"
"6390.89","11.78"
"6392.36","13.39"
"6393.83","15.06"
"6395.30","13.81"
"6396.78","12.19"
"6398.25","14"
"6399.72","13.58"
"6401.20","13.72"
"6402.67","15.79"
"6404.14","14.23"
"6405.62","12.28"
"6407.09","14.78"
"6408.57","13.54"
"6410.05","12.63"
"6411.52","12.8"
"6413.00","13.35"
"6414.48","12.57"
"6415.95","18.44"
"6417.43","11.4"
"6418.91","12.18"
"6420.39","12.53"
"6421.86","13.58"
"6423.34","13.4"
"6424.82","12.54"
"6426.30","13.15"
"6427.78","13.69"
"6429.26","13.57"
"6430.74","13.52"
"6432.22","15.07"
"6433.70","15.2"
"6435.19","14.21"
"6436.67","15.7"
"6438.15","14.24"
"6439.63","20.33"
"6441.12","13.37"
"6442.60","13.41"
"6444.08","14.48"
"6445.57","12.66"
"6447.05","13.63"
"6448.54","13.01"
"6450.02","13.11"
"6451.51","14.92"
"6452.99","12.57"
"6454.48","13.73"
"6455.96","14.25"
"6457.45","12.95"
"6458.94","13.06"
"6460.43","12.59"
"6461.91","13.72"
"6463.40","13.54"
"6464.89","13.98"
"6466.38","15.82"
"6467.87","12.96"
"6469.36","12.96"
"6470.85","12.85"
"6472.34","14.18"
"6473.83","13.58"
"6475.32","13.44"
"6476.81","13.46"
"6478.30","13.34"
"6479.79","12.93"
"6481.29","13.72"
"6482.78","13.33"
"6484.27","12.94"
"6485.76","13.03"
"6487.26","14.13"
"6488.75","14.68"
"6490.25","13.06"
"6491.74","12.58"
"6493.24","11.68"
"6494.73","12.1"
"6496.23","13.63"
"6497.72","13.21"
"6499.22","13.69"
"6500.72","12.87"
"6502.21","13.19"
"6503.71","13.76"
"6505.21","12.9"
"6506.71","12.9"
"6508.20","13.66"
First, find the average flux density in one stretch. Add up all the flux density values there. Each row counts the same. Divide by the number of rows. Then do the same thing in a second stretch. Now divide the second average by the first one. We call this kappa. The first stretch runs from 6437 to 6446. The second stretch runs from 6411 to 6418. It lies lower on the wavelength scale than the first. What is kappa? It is 0.93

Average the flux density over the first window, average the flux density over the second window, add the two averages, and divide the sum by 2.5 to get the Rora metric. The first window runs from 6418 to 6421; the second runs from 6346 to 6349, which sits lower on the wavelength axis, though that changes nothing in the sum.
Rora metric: 10.2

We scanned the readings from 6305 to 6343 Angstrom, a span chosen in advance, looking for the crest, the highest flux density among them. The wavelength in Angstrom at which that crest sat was 6326.47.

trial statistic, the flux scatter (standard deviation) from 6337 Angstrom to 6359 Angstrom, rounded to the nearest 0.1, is 1.0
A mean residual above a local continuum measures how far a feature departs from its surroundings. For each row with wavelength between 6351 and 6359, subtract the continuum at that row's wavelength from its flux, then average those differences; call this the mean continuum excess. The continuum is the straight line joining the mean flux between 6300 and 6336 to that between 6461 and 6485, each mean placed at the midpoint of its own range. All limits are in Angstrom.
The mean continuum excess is 0.3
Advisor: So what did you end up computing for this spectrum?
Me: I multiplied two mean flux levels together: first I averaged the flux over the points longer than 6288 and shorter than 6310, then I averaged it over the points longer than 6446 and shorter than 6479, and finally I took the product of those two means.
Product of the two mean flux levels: 185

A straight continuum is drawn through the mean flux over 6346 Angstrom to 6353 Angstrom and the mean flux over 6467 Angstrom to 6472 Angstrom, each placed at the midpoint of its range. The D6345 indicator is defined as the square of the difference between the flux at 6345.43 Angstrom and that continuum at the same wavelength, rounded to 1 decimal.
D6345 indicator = 0.0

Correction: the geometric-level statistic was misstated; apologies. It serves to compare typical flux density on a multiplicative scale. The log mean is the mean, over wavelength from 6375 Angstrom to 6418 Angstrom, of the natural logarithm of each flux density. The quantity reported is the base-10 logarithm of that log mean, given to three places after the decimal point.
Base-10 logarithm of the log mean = 0.417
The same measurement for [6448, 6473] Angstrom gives 0.416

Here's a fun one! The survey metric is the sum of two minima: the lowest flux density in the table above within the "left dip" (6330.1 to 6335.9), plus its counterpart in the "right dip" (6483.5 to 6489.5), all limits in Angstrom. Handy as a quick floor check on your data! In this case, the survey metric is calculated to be 24.6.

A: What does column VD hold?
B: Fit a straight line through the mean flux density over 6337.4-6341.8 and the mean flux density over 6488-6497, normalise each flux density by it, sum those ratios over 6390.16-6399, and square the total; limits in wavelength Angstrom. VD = 39.1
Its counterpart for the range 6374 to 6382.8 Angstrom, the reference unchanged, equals 41.0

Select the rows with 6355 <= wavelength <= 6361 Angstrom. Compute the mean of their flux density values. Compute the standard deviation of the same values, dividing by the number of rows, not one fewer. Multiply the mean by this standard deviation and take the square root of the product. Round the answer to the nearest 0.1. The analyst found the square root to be 2.5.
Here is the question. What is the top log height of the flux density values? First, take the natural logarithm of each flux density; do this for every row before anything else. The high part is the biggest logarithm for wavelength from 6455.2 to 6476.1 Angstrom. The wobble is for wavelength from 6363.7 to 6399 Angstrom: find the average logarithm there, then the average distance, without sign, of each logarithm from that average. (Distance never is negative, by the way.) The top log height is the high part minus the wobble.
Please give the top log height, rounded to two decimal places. 2.72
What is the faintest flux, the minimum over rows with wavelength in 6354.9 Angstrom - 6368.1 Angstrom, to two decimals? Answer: 11.77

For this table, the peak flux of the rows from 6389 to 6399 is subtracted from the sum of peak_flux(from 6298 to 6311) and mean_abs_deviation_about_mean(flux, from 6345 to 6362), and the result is 0.1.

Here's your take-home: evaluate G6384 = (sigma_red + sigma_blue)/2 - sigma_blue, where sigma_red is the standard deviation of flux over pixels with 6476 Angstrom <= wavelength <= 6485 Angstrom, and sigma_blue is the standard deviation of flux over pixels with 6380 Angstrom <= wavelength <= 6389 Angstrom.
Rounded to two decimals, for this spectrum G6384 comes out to 0.04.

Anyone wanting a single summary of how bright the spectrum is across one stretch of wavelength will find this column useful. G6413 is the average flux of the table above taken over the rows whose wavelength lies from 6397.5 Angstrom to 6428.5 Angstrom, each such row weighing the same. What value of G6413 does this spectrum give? 13.5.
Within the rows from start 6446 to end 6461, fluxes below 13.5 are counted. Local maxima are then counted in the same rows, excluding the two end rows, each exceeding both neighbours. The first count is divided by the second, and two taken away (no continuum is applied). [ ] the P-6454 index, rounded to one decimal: 0.0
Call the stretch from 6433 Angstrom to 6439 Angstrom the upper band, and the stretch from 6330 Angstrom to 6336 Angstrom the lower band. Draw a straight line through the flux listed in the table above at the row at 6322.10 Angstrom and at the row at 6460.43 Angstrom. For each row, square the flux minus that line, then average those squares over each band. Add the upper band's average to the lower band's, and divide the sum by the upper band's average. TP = 1.1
